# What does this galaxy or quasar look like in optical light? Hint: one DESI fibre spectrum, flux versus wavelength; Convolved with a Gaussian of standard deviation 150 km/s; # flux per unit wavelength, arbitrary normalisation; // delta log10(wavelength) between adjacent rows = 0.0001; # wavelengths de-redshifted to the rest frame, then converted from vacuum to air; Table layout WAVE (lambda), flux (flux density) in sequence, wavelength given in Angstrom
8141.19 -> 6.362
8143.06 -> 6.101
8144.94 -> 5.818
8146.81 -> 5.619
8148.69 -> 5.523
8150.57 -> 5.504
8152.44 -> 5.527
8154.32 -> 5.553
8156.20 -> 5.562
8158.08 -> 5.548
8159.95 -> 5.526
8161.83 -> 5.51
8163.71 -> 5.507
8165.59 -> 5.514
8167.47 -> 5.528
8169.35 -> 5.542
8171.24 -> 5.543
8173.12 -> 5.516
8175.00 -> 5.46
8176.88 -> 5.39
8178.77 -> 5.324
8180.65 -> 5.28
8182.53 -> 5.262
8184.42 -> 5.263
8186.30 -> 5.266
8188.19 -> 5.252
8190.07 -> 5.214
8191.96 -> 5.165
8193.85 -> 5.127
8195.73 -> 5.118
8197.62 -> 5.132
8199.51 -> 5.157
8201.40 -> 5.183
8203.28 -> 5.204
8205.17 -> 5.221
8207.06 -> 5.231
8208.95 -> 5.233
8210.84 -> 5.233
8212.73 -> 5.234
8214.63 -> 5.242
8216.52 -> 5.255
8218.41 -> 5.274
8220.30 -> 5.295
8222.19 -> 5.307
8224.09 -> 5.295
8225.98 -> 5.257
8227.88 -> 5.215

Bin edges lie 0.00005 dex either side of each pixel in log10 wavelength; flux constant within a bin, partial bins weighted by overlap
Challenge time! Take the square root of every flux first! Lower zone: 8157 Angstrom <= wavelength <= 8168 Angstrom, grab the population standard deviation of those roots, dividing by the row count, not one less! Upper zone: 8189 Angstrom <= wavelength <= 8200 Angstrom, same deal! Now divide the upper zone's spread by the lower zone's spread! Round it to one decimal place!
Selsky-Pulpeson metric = 2.4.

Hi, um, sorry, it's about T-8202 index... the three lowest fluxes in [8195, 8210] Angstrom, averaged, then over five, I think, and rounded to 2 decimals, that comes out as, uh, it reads 1.03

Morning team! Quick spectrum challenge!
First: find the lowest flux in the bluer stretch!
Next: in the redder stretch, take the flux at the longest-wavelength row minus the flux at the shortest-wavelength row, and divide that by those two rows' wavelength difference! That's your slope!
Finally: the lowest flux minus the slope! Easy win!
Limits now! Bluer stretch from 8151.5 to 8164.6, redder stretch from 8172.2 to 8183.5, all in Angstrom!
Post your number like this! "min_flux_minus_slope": 5.5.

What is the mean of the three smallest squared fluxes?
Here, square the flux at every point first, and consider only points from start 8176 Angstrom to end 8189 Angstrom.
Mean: 27.7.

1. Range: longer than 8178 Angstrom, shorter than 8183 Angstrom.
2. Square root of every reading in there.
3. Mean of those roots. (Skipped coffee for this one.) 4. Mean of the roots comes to 2.30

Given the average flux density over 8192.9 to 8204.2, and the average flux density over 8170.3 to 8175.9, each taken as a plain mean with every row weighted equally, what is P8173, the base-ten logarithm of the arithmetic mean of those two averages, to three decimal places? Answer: 0.727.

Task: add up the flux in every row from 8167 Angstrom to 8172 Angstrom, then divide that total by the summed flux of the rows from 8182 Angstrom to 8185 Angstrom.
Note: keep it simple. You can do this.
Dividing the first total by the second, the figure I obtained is 1.6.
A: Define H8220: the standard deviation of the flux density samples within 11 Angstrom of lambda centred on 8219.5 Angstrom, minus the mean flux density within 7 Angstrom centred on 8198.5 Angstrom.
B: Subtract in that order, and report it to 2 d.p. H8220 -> -5.12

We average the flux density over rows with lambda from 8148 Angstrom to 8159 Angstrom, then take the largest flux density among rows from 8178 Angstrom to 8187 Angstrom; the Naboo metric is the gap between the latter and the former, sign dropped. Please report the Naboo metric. 0.21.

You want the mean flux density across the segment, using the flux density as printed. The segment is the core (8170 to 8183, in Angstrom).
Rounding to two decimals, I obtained 5.40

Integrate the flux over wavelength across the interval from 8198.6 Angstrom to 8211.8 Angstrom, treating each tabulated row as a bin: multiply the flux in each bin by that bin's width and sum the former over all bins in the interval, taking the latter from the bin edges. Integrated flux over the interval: 69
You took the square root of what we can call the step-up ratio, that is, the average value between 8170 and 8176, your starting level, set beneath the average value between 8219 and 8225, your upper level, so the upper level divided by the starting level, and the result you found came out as 0.981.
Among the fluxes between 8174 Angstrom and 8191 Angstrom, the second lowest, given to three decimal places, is 5.252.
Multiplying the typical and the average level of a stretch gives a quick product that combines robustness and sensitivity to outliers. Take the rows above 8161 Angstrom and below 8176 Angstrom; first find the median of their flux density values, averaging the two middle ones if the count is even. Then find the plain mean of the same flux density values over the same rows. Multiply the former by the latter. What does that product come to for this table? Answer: 30.4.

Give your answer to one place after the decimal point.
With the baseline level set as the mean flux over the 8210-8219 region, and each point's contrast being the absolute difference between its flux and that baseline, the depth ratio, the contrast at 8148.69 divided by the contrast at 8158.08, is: 0.9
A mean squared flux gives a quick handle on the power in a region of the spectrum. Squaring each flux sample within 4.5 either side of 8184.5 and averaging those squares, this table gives 27.7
